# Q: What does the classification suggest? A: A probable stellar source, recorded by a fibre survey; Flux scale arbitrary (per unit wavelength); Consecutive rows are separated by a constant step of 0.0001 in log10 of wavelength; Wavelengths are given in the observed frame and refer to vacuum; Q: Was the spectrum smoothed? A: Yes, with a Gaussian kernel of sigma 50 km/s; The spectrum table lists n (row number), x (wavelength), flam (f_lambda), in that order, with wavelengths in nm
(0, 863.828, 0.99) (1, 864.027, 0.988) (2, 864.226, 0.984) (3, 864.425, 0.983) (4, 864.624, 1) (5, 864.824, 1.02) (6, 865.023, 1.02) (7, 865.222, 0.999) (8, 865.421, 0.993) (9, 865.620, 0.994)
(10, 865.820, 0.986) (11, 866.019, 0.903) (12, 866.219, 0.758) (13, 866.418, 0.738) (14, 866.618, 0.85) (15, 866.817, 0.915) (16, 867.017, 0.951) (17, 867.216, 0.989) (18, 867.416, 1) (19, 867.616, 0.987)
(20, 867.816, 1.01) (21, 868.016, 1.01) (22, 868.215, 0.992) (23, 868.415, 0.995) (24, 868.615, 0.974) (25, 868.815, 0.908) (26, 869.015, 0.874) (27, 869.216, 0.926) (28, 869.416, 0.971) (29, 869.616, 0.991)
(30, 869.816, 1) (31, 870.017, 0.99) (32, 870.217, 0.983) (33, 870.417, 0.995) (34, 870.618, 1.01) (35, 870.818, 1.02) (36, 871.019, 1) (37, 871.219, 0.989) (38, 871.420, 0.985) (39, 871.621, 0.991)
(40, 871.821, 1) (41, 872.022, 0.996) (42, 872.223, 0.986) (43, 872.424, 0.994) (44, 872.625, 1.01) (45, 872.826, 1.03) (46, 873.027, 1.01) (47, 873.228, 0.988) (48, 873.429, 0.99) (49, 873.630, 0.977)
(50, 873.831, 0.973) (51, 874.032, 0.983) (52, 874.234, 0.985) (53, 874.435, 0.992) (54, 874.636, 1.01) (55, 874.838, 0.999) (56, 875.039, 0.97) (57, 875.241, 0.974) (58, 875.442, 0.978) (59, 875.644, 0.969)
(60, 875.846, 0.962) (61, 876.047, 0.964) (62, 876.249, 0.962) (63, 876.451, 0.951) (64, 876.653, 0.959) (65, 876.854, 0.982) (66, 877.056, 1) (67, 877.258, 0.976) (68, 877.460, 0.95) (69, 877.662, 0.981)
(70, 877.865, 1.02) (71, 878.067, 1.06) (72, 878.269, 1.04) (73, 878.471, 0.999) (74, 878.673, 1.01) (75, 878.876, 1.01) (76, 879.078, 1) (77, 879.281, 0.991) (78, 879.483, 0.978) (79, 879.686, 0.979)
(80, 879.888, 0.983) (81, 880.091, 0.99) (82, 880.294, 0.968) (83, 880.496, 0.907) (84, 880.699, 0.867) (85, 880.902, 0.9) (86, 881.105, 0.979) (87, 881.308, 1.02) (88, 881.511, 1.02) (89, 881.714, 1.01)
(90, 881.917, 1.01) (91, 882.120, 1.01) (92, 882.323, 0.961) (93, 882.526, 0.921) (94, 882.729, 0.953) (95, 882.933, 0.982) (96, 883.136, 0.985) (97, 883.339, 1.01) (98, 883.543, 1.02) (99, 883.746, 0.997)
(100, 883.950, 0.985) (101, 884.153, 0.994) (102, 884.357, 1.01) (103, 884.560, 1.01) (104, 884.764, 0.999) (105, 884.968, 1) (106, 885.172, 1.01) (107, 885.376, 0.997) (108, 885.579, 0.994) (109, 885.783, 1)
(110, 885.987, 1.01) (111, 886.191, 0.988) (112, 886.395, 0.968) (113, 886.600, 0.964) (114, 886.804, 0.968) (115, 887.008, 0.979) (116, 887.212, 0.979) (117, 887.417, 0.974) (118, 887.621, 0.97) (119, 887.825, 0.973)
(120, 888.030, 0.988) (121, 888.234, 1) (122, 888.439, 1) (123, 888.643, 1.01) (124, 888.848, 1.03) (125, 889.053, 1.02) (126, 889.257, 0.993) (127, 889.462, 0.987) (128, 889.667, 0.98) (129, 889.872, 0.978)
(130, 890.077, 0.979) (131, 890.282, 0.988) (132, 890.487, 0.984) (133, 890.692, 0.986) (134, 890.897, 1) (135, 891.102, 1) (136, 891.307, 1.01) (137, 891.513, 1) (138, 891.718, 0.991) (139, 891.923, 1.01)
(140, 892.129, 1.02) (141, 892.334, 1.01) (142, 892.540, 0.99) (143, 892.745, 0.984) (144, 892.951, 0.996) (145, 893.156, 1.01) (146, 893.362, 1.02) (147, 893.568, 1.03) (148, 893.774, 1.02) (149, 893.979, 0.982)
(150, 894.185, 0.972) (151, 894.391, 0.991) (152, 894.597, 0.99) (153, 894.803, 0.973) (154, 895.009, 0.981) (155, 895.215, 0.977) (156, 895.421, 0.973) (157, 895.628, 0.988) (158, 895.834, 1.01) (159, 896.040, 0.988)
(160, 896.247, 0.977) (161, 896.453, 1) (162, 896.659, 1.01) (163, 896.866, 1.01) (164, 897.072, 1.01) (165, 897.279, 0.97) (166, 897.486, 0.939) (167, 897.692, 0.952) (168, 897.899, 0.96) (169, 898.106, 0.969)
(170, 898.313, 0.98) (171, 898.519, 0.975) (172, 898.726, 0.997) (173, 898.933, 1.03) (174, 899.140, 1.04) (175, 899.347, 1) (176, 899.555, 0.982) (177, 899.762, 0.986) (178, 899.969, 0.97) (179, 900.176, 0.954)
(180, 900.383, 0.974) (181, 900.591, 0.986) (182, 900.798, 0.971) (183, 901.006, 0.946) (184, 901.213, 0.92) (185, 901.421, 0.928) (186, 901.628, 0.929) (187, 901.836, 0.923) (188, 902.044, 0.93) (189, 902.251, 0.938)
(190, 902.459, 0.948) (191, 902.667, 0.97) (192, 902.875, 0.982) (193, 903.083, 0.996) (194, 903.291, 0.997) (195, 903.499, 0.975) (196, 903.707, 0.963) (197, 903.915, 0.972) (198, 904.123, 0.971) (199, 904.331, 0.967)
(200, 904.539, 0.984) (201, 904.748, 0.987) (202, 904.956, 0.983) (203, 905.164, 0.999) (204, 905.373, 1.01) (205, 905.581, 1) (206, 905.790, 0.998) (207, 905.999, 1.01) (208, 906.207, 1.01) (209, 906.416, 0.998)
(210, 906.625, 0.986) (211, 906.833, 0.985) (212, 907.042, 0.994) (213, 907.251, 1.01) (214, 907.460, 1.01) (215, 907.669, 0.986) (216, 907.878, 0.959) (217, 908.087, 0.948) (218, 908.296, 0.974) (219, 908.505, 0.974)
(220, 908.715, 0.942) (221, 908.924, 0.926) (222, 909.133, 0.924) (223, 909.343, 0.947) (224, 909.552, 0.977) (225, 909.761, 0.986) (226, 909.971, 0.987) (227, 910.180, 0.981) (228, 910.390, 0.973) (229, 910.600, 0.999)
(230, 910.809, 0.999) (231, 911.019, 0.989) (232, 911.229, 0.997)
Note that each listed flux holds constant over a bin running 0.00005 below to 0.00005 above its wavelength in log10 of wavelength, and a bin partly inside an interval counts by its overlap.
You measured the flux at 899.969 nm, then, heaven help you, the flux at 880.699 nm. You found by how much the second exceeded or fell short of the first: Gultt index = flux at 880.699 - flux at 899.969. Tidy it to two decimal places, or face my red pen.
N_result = -0.10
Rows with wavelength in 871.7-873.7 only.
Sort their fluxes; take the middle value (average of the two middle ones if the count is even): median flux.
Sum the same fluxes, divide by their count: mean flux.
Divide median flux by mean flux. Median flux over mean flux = 1.00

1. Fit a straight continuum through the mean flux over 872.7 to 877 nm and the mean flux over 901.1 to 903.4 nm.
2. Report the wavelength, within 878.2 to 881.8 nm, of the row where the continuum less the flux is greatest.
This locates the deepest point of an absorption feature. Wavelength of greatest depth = 880.699 nm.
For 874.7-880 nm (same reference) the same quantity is 876.451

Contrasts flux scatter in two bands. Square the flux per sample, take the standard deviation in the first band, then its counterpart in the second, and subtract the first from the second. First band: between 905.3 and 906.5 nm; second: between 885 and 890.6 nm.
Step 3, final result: 0.021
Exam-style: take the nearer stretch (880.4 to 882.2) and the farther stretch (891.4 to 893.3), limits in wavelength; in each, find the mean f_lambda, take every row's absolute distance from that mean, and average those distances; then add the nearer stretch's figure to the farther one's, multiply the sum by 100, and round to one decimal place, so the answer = 6.2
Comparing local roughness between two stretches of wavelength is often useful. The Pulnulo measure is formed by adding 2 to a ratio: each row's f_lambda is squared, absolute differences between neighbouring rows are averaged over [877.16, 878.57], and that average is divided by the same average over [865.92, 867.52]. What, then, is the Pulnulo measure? 2.6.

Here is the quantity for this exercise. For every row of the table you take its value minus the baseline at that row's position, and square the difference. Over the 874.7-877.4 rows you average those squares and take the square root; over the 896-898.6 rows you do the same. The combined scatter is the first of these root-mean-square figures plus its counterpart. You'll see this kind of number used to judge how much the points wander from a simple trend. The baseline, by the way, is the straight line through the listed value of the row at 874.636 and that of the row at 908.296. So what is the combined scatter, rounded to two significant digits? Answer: 0.061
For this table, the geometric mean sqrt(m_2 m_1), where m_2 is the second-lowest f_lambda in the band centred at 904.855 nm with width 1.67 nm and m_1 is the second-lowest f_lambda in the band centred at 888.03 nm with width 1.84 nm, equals 0.97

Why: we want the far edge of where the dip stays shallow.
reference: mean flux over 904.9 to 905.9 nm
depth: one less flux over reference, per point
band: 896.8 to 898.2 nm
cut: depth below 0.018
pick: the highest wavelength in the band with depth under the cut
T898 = 897.072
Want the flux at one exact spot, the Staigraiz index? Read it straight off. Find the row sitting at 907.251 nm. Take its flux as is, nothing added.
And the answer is 1.01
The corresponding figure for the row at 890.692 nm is 0.986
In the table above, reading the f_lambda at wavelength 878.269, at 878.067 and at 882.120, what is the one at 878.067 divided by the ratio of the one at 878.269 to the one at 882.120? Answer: 1.03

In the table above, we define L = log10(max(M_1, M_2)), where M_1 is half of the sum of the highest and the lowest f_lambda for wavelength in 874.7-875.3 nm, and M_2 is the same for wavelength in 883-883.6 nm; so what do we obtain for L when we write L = 0.0011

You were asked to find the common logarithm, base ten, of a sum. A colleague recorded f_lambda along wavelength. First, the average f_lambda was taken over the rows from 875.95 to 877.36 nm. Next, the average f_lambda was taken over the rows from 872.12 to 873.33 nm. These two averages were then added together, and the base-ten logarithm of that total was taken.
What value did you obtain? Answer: 0.295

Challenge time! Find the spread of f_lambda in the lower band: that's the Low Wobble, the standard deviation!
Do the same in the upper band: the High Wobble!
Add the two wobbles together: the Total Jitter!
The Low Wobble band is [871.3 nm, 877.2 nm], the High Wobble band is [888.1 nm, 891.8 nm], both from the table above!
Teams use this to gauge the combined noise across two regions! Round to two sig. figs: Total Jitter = 0.032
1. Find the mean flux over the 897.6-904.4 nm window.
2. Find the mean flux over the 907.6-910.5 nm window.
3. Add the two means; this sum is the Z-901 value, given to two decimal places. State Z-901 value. 1.93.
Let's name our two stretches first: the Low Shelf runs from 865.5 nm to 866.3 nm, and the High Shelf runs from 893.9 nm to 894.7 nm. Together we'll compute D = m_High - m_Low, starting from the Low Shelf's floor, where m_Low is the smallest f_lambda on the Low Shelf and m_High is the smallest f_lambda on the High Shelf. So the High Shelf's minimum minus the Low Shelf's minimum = 0.21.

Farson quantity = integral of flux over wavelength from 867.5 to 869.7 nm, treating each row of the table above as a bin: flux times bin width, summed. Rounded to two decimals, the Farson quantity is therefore 2.13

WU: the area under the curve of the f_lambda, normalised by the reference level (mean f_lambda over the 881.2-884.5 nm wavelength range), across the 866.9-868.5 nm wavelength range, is 1.60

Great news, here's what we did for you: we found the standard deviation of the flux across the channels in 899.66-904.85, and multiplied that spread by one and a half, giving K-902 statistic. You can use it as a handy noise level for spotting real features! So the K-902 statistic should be 0.035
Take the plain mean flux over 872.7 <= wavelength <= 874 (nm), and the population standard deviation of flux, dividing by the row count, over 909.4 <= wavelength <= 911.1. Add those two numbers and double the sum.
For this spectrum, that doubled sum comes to 2.01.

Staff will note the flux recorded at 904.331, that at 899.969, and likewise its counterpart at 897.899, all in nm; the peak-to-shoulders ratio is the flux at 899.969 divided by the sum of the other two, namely 0.503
